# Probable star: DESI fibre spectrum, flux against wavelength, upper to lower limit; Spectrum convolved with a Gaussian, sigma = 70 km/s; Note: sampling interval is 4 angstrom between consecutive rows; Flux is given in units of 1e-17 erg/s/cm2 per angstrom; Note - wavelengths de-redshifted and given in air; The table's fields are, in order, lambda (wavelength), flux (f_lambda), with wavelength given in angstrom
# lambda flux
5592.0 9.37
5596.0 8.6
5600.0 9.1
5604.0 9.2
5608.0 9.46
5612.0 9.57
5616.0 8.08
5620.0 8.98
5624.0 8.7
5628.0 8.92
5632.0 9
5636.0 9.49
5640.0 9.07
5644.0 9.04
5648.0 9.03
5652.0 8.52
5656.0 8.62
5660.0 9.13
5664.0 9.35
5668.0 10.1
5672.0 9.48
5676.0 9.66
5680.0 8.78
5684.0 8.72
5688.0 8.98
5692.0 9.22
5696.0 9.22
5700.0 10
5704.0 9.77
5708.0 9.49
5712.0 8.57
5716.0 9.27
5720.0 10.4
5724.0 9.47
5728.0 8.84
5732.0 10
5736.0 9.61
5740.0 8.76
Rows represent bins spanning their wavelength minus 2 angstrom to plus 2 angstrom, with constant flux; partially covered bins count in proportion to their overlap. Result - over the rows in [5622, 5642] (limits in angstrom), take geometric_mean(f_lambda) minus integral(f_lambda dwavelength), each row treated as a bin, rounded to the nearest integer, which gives -172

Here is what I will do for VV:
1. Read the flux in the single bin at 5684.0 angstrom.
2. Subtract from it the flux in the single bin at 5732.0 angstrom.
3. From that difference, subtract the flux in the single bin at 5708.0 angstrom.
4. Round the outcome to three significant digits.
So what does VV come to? -10.8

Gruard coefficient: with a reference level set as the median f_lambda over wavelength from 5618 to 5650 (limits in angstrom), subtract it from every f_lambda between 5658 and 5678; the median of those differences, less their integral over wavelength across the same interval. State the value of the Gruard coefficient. -10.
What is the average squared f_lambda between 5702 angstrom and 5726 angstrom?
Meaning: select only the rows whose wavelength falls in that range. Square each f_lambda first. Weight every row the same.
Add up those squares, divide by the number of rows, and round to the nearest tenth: 90.5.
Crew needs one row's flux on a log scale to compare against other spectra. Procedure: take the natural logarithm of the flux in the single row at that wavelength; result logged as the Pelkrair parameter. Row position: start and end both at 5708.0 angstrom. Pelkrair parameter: 2.25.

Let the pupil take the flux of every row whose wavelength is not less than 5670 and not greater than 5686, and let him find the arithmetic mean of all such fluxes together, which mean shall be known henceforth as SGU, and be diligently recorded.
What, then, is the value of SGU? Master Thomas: 9.16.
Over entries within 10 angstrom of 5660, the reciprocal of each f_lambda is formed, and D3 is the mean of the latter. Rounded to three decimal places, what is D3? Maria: 0.110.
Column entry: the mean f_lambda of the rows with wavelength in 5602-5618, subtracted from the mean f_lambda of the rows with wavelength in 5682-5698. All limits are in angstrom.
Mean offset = 0.0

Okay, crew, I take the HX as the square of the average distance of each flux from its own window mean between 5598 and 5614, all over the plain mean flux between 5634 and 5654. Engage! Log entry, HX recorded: 0.004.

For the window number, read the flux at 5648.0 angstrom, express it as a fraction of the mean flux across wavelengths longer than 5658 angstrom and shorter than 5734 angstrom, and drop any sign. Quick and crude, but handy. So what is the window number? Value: 0.96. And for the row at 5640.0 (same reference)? 0.97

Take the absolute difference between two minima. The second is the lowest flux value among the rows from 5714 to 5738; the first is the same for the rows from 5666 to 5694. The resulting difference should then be 0.12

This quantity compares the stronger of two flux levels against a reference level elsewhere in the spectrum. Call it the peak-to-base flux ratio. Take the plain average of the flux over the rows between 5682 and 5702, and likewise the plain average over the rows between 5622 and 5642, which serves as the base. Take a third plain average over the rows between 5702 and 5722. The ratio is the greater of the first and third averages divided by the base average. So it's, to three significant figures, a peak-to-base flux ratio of 1.05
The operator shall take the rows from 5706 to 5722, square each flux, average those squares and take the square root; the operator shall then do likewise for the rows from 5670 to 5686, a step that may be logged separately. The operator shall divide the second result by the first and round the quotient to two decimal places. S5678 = 0.97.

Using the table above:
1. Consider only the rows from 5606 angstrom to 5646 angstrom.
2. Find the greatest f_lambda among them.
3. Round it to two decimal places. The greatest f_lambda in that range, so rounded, 9.57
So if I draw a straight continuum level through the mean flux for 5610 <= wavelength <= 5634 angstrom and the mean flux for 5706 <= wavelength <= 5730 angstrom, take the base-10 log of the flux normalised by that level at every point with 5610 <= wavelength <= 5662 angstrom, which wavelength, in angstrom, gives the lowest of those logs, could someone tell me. 5616.0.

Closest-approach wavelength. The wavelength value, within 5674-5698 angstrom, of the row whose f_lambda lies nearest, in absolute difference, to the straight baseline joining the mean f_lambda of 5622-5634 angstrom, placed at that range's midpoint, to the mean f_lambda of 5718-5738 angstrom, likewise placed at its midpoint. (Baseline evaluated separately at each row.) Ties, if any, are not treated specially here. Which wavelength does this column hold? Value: 5692.0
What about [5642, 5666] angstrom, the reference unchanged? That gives 5648.0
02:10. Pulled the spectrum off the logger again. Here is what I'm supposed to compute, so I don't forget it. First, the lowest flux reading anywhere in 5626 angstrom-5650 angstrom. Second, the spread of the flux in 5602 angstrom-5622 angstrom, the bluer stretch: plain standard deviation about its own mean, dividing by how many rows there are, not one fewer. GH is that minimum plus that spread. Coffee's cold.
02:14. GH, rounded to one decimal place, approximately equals 9.5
